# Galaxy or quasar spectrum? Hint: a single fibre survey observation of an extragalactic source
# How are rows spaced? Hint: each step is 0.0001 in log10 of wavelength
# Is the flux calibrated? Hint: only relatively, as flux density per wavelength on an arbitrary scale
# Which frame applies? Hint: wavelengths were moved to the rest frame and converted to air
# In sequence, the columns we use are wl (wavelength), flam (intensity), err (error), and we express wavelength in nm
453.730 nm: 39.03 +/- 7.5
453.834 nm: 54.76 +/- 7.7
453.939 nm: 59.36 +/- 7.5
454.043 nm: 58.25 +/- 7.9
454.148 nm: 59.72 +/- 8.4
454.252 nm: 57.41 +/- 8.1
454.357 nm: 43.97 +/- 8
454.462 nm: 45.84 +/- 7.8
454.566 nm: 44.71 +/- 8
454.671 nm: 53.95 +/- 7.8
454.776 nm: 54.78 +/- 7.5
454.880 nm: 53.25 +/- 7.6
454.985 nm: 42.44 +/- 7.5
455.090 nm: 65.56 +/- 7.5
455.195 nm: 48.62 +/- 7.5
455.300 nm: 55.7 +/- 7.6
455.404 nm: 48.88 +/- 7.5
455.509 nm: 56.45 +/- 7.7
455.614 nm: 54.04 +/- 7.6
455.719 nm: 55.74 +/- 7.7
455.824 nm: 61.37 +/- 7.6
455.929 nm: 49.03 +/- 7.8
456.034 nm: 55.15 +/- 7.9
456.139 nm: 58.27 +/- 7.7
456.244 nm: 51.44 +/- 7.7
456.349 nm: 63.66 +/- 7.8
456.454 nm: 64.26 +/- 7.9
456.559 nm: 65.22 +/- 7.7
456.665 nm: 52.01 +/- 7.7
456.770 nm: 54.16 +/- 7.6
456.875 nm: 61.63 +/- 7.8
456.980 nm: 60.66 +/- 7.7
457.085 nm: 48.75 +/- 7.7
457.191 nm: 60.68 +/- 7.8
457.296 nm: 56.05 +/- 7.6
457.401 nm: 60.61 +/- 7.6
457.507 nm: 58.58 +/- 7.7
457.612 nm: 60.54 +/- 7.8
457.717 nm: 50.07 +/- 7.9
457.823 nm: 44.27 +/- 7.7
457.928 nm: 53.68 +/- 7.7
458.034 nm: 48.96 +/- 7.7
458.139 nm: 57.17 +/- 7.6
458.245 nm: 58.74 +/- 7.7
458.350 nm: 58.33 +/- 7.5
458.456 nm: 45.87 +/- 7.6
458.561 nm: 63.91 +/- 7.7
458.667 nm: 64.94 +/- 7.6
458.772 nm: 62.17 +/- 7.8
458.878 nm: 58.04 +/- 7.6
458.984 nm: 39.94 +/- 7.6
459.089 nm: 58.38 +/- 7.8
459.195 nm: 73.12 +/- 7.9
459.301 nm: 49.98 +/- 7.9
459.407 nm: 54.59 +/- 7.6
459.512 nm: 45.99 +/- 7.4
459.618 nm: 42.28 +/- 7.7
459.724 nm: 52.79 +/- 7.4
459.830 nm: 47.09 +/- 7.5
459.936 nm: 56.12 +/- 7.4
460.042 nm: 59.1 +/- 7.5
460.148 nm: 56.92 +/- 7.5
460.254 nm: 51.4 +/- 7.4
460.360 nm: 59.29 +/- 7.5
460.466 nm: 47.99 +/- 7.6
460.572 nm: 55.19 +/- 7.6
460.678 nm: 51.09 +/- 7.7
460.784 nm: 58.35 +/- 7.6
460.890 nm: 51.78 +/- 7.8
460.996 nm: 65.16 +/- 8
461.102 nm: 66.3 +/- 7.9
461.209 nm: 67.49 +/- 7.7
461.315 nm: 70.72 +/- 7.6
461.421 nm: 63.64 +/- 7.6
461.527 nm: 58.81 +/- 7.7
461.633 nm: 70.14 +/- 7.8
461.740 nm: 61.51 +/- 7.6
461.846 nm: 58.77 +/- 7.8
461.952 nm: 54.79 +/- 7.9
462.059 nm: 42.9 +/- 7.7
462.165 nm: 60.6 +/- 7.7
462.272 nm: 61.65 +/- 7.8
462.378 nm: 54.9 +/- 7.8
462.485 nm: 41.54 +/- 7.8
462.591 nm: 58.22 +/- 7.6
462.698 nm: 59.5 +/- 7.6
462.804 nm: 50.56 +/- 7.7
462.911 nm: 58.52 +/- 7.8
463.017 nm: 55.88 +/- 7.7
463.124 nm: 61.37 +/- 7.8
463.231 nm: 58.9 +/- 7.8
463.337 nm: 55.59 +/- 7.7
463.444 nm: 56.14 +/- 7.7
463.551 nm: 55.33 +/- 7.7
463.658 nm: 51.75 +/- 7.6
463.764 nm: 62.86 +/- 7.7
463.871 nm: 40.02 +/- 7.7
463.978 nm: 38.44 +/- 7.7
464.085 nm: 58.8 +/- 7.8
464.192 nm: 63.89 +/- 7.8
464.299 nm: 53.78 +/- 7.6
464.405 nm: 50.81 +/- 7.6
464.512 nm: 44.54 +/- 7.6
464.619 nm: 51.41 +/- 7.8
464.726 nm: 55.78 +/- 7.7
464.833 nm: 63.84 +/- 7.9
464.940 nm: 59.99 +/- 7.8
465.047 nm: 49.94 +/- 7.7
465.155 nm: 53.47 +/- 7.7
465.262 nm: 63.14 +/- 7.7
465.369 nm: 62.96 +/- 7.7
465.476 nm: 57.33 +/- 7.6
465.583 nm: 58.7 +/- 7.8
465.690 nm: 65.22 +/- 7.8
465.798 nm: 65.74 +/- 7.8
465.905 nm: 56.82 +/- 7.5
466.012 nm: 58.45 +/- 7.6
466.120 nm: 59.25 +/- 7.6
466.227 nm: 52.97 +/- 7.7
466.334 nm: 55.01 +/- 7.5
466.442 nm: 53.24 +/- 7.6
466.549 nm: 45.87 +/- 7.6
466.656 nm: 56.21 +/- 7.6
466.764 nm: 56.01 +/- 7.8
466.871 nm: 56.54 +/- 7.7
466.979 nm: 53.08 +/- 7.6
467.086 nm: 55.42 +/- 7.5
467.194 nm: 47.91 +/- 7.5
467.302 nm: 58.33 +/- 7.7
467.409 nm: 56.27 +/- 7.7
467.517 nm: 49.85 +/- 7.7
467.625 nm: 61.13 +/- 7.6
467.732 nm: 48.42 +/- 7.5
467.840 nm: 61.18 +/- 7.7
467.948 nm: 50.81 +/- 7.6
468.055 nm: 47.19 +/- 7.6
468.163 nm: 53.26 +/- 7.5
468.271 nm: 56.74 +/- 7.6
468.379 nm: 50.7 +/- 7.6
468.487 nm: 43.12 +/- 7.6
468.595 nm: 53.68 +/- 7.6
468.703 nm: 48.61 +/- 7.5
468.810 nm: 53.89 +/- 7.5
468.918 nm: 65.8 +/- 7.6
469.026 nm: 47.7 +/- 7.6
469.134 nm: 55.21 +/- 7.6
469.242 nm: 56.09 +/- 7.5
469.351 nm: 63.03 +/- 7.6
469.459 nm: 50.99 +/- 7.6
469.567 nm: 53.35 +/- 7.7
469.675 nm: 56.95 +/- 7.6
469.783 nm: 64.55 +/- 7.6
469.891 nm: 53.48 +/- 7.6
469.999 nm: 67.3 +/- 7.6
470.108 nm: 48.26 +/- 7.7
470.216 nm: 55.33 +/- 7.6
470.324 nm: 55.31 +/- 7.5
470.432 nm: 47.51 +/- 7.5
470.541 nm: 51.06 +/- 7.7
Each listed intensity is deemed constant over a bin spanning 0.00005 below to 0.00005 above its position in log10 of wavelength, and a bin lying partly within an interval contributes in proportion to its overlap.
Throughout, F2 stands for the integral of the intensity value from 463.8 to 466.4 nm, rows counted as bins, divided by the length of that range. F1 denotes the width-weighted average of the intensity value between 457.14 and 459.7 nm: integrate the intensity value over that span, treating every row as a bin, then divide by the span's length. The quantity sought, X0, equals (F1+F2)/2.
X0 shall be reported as 55.6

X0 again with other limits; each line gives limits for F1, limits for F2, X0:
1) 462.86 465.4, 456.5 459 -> 55.8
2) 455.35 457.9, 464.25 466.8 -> 56.3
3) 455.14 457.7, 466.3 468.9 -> 54.9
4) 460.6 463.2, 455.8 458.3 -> 57.4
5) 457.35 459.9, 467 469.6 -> 54.1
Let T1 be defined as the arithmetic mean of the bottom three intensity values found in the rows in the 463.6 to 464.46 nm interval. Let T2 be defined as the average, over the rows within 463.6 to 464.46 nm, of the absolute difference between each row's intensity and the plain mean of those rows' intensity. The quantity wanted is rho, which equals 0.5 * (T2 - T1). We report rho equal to -18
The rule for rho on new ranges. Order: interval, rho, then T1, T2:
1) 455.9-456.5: -23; 51.9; 5.1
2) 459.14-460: -19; 45.1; 6.4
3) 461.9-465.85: -17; 40.0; 5.4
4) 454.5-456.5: -20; 45.3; 4.7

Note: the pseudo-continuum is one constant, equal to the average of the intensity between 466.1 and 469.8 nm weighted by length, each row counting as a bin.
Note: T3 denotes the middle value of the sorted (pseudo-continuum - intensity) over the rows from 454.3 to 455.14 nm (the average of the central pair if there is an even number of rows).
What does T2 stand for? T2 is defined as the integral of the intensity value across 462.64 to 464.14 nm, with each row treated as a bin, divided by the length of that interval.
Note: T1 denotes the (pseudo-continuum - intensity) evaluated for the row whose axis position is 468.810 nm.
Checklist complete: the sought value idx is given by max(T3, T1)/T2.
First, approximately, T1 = 0.2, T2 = 54.5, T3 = 4.6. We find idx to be 0.08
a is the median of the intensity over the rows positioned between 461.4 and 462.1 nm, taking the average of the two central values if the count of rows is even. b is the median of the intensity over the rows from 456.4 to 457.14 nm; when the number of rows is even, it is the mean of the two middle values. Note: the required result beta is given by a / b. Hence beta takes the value 0.97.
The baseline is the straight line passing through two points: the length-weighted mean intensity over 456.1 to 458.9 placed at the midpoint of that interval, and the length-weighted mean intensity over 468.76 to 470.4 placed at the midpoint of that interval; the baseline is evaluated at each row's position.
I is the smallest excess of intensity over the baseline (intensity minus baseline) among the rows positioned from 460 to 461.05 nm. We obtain -8.9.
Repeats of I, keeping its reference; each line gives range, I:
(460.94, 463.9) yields -16.7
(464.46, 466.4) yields -12.1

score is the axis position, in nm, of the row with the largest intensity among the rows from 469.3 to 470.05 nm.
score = 469.999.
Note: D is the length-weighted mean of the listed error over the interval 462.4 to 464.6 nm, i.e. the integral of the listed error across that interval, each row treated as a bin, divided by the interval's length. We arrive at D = 7.70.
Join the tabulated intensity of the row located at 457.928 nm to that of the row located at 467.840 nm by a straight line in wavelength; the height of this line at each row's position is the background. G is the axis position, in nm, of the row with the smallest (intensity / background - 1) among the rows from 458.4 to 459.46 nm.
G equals 458.984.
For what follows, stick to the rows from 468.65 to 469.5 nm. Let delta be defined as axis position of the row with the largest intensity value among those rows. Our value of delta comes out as 468.918 nm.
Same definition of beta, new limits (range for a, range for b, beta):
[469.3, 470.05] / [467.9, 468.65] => 1.12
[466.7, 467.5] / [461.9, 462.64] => 1.02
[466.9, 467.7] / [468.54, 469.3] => 1.03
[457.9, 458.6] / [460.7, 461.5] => 0.88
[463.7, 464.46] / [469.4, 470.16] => 1.01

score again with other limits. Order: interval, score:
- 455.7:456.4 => 456.349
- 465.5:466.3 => 465.798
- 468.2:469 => 468.918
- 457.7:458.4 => 458.245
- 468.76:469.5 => 468.918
